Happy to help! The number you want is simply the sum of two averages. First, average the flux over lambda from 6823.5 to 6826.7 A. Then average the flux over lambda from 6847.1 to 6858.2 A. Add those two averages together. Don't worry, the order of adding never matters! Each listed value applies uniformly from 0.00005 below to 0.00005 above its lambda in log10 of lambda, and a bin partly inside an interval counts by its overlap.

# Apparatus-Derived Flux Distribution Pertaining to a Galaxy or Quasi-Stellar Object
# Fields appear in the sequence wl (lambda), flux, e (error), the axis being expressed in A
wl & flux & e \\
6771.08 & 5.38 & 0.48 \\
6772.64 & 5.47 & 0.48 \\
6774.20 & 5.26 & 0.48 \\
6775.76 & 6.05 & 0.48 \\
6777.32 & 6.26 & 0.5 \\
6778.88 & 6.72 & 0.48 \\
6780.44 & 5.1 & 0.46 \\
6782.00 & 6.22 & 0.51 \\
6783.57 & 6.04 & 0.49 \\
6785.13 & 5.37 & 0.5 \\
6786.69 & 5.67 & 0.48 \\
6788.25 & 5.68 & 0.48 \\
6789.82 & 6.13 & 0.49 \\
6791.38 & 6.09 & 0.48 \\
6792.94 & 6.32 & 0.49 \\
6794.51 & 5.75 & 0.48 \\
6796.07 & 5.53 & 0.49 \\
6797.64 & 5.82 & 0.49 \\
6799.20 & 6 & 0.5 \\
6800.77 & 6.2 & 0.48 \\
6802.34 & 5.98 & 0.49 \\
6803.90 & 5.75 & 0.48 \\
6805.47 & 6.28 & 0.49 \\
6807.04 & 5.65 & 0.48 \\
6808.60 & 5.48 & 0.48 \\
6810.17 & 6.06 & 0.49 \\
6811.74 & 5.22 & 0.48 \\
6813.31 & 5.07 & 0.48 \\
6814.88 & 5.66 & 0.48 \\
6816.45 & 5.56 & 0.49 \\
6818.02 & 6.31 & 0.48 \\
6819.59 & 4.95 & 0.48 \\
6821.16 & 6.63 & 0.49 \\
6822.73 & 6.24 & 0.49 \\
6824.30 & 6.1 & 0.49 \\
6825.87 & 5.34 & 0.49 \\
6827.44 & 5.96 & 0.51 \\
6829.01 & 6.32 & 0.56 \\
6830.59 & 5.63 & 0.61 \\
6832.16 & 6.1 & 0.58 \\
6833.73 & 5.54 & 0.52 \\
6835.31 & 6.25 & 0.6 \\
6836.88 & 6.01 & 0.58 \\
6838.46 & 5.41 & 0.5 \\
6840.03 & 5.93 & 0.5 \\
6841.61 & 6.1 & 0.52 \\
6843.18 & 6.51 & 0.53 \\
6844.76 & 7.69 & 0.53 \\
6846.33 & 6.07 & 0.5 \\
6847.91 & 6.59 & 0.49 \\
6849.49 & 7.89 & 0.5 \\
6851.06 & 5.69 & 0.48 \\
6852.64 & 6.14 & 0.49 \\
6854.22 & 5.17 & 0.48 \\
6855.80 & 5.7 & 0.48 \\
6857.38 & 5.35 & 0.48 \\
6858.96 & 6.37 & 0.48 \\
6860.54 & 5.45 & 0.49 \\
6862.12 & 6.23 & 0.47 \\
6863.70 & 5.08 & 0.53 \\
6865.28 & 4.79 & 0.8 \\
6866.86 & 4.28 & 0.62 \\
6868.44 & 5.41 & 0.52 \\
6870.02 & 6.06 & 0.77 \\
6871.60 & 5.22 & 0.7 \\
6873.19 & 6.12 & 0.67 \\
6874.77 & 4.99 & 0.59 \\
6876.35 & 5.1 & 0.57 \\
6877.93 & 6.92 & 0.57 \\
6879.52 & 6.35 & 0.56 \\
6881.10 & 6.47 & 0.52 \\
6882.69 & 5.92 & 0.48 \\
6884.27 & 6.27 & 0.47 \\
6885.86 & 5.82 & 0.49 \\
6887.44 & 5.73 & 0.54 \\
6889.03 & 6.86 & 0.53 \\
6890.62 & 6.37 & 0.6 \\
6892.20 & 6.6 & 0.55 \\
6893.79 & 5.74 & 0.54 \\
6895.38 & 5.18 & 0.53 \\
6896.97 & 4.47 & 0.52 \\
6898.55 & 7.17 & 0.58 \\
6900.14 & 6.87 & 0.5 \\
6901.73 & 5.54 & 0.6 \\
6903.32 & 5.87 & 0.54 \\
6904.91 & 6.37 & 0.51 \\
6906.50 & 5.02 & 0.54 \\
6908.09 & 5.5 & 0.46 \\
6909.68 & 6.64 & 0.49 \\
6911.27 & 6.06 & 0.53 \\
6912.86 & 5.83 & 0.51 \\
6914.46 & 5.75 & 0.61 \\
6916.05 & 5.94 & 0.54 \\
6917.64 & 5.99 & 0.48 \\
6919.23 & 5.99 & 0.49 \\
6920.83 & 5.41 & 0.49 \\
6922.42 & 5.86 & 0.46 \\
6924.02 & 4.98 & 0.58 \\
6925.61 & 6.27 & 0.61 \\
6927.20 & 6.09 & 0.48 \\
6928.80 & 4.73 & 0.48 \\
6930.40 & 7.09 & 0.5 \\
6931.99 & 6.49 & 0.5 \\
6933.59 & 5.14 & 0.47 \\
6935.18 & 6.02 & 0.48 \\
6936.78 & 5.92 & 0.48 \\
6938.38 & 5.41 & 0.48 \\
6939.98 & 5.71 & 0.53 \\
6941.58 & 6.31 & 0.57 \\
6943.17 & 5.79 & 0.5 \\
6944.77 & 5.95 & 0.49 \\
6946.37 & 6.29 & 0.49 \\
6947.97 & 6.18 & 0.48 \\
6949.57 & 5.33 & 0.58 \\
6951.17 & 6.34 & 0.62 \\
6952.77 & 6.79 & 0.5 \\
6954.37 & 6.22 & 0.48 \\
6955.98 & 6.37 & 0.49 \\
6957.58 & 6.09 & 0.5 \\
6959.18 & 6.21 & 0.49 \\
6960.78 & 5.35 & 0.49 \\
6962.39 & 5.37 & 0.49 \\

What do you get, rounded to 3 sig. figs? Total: 11.8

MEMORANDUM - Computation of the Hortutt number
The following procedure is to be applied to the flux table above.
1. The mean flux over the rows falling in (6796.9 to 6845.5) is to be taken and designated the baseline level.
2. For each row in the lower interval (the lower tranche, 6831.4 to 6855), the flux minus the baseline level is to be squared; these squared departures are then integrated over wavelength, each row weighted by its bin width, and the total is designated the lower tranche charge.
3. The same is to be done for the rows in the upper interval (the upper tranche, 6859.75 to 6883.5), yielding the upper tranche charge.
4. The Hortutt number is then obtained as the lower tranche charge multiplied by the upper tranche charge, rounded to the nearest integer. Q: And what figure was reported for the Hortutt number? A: 200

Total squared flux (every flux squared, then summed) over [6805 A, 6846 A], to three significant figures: 920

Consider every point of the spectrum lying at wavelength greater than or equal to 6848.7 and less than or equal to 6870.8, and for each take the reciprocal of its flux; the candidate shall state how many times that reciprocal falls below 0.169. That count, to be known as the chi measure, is 5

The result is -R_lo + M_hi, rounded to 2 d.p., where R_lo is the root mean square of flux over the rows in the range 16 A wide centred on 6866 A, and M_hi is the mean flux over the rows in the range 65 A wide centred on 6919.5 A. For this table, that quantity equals 0.38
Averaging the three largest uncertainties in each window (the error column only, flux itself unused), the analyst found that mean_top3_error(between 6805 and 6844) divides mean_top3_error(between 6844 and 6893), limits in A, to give 1.27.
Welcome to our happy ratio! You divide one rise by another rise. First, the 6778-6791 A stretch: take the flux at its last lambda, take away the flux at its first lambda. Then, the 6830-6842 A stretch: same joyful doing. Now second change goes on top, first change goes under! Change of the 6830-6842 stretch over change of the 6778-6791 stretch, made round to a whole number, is -1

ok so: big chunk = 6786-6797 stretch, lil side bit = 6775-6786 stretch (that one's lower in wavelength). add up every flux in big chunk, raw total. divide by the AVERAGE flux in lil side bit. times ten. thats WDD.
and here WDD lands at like 69.0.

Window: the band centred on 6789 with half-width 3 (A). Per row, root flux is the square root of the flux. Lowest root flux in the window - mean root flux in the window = -0.05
